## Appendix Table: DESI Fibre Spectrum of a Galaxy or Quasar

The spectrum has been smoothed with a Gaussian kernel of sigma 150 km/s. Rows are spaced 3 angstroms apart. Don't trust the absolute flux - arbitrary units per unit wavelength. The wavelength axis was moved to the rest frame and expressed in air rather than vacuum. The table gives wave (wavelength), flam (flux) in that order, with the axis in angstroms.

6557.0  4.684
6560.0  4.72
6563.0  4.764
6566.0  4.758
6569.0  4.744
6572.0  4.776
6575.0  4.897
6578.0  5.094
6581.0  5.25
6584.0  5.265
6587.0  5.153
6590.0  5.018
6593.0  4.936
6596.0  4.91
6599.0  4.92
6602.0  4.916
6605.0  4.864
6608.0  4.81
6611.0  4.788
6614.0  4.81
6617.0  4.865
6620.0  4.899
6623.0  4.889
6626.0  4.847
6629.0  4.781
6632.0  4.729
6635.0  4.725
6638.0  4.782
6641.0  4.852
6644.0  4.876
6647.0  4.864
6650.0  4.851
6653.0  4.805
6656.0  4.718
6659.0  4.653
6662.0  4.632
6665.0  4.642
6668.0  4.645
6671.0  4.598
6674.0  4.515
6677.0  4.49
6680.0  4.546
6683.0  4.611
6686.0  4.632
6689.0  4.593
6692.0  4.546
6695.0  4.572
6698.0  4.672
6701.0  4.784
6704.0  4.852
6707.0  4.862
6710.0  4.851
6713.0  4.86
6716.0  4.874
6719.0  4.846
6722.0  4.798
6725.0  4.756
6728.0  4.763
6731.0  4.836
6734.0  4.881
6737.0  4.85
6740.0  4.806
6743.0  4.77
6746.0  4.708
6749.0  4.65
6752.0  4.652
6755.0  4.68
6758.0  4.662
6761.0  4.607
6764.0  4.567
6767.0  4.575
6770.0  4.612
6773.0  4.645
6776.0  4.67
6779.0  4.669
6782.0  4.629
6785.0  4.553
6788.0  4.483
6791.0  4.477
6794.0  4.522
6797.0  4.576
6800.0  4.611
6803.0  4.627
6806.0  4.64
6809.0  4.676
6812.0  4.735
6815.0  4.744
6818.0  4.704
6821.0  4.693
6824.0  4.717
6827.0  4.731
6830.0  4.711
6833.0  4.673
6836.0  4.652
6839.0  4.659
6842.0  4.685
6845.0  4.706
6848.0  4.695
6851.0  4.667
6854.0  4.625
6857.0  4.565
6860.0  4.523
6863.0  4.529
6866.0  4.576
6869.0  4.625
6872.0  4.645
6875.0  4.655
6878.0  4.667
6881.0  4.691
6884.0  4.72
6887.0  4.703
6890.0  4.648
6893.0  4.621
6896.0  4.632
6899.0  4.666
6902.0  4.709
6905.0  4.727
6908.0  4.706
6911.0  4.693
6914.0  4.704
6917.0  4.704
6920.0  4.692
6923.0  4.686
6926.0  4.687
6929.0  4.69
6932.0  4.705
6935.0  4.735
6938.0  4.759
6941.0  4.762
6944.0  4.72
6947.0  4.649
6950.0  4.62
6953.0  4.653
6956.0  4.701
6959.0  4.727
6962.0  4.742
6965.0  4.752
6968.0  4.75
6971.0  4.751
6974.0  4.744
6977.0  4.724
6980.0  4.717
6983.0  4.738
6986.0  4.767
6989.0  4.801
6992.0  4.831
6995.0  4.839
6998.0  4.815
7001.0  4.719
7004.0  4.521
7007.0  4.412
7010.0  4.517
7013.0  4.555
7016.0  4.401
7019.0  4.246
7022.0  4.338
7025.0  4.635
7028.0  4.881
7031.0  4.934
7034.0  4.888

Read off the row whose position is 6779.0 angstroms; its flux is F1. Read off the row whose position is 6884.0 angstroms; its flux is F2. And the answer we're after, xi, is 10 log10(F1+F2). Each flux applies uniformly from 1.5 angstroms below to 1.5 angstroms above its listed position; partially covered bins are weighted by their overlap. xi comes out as 9.73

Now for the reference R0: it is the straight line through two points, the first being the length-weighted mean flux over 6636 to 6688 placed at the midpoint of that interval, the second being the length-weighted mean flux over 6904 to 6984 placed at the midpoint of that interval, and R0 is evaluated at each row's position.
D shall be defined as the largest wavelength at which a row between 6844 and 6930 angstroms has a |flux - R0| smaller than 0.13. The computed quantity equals 6929.0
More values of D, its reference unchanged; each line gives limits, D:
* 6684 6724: 6722.0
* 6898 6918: 6917.0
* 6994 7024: 7001.0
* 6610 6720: 6701.0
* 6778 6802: 6800.0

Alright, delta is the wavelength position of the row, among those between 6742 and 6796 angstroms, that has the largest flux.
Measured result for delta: 6743.0 angstroms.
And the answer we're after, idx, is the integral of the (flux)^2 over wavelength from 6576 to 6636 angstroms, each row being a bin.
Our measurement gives 1457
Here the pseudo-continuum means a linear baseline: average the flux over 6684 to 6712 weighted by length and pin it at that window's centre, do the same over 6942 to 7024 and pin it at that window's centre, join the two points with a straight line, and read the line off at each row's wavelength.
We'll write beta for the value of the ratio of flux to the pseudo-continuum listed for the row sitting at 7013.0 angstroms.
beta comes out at 0.98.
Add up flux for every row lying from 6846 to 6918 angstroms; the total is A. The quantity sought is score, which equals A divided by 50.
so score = 2.23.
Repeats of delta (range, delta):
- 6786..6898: 6815.0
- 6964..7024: 6995.0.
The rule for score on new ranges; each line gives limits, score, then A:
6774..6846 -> 2.23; 112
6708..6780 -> 2.27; 114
